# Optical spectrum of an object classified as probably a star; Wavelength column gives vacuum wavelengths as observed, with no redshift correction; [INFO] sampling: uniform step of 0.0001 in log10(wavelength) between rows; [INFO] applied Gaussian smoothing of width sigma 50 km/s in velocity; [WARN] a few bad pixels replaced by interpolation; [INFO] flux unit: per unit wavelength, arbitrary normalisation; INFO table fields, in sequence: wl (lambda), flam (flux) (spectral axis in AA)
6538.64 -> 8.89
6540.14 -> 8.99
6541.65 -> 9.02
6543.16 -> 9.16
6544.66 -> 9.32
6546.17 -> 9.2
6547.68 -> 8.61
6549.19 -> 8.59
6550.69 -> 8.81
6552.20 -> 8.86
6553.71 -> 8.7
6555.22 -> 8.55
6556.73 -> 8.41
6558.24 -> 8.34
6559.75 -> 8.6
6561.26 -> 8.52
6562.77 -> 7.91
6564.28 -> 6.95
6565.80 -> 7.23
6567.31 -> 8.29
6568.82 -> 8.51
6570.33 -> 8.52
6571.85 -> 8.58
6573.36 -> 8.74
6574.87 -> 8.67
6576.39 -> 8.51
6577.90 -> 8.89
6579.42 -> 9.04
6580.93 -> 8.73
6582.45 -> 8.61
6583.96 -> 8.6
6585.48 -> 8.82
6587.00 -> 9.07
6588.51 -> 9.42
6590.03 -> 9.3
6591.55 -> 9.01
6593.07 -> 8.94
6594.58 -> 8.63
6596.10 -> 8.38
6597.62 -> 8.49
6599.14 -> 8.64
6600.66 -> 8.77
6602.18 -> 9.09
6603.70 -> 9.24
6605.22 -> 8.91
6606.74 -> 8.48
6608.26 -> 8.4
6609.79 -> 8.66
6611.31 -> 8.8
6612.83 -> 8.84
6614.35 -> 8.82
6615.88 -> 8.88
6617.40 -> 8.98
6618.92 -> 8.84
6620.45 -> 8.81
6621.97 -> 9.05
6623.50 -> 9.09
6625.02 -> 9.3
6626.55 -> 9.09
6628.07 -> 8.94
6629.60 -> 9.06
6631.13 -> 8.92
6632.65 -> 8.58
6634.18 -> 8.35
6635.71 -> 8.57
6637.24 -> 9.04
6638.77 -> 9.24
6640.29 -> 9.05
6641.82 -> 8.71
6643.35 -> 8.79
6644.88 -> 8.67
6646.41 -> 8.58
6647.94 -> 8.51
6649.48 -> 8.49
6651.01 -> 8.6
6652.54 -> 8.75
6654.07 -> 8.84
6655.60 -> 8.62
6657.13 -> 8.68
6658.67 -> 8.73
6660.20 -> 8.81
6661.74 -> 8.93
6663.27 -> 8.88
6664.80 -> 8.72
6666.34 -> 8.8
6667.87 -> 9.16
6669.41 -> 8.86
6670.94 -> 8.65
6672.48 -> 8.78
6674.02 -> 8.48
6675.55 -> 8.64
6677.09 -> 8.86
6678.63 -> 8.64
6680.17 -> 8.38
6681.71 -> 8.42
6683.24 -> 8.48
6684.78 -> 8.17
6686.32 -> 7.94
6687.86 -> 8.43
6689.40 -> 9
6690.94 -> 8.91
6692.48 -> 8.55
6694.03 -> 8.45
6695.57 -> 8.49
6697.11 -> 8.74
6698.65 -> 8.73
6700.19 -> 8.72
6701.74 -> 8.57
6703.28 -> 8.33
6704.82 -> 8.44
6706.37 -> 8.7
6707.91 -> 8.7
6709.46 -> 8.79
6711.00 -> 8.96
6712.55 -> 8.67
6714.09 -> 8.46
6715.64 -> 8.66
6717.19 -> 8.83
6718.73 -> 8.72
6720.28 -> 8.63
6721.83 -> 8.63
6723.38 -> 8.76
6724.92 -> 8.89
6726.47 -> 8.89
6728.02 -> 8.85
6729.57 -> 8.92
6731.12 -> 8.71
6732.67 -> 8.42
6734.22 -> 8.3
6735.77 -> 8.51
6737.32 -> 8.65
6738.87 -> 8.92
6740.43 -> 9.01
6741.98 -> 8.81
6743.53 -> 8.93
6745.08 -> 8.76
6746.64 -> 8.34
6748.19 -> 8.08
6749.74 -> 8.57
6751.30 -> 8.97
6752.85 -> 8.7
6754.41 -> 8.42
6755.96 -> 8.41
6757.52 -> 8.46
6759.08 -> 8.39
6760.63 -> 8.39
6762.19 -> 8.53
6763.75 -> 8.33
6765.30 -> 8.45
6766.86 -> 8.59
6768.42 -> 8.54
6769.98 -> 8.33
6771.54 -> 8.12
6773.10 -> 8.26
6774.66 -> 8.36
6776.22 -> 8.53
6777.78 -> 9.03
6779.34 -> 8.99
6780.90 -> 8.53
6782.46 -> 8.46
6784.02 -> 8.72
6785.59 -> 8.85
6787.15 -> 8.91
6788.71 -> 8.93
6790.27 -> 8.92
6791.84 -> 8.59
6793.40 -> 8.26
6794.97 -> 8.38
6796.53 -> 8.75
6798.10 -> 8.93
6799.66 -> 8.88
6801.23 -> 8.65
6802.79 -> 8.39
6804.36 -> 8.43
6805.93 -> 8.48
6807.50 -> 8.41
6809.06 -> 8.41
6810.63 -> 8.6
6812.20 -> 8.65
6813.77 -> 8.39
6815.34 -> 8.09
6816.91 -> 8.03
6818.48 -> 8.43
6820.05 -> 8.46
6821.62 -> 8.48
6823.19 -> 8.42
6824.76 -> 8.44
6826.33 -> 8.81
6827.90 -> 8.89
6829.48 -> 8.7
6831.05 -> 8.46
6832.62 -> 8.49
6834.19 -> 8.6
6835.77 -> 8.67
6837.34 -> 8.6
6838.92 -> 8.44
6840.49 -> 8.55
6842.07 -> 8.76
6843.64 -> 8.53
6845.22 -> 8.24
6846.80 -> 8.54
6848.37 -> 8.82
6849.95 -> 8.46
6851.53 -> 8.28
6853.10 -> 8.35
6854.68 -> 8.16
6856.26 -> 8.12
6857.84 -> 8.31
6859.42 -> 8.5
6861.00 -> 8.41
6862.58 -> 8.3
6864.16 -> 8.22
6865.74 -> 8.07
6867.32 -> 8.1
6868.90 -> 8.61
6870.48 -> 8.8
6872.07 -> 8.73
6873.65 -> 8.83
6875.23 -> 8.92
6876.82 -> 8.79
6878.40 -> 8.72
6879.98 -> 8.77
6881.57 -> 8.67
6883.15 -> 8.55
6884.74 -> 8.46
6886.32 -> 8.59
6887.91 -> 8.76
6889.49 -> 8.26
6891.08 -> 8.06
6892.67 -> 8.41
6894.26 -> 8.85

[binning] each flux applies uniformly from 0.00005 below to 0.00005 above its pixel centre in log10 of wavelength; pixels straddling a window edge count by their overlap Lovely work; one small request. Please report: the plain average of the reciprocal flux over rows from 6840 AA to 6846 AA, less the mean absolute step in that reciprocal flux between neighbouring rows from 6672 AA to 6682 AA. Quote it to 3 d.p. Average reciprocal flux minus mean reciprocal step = 0.115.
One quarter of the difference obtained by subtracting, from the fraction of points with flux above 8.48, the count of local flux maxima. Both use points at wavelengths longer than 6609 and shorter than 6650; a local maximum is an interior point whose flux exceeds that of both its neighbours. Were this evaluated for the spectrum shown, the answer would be -1.26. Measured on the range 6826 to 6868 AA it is -1.38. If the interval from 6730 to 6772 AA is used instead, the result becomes -1.37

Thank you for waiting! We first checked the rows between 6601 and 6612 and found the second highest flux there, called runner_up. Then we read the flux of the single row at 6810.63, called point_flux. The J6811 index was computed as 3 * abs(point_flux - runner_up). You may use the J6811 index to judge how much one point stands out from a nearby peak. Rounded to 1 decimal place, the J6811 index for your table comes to 1.5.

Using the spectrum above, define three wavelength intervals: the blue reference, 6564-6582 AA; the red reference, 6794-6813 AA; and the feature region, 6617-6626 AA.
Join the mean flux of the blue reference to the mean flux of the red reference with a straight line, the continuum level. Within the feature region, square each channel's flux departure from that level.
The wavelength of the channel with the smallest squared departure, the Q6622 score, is 6620.45 AA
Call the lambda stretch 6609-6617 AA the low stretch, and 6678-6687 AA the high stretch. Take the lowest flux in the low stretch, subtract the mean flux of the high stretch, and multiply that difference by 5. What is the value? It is 1.6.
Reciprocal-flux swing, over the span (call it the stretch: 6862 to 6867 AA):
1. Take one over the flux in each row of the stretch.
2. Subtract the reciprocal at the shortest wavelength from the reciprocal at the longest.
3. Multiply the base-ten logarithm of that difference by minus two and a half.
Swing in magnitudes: 6.2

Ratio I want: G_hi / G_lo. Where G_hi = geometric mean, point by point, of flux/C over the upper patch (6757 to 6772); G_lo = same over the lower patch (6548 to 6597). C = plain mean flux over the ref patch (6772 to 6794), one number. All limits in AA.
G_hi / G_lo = 0.98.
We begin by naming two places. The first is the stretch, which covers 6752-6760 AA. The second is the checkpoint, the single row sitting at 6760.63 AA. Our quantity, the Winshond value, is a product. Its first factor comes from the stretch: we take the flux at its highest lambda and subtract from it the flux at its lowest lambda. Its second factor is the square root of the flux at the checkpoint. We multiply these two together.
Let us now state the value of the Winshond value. -0.90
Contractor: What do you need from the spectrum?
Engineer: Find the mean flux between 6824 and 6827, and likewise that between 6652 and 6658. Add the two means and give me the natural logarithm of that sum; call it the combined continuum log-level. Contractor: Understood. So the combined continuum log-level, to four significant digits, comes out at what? 2.853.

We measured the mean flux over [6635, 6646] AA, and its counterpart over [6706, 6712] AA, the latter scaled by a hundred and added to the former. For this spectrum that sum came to 888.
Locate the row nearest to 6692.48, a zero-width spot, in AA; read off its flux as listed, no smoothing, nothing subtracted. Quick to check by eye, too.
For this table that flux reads 8.55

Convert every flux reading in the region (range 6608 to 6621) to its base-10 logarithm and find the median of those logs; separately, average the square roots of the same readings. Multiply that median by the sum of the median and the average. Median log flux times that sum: 3.70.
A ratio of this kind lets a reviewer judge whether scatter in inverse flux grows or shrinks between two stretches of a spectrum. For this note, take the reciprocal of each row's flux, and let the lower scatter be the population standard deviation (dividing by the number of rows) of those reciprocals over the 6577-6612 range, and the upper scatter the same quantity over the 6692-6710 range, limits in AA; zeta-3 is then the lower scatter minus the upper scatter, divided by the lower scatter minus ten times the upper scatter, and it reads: -0.10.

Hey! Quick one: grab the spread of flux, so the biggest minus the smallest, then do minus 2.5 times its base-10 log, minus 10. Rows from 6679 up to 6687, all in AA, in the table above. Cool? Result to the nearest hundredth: -9.33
